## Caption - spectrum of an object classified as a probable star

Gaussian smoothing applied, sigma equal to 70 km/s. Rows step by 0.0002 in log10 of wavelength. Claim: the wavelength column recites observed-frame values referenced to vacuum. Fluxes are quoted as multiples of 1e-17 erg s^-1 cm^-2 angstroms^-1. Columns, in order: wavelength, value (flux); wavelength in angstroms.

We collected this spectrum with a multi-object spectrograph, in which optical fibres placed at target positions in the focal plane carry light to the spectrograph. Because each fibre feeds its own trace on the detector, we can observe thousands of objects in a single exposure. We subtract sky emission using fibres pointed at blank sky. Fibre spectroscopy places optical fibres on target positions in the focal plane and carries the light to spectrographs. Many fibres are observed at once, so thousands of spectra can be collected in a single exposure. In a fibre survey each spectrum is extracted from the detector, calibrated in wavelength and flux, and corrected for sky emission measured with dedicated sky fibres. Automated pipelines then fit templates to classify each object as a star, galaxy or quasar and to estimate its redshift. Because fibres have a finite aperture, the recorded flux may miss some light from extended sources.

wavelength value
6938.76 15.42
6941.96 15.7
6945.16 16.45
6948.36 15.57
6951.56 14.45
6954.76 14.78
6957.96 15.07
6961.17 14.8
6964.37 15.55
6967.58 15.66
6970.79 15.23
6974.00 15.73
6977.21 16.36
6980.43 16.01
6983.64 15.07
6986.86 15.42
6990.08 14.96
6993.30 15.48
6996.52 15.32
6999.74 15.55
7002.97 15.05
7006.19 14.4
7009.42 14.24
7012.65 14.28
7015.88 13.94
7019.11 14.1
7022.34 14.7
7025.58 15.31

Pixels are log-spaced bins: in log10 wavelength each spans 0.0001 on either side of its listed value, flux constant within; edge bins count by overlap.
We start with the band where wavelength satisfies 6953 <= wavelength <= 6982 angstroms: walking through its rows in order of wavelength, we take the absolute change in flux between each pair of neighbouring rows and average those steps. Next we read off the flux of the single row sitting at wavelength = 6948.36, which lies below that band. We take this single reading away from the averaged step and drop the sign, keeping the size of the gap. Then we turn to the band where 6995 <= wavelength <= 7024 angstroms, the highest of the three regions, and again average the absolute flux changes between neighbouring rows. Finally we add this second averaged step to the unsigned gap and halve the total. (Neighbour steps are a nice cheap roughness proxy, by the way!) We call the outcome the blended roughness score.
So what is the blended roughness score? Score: 7.74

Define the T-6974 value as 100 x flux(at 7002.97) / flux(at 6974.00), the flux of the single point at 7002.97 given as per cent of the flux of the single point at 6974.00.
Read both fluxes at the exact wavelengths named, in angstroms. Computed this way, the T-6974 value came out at 96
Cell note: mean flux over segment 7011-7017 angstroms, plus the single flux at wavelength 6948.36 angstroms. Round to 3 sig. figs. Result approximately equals 29.7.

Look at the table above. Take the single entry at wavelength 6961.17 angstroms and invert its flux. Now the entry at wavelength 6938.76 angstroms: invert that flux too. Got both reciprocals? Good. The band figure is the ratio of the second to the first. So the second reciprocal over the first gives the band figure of 0.96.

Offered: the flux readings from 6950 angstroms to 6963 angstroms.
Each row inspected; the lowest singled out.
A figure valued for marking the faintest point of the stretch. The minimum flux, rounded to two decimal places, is 14.45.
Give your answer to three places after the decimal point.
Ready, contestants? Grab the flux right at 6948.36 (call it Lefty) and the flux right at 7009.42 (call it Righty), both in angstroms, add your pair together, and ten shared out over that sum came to 0.335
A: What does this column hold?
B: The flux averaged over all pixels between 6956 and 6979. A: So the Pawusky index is 15.5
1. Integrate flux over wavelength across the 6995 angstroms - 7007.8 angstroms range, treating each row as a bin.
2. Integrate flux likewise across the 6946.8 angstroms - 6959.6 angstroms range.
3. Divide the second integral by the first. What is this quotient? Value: 1.0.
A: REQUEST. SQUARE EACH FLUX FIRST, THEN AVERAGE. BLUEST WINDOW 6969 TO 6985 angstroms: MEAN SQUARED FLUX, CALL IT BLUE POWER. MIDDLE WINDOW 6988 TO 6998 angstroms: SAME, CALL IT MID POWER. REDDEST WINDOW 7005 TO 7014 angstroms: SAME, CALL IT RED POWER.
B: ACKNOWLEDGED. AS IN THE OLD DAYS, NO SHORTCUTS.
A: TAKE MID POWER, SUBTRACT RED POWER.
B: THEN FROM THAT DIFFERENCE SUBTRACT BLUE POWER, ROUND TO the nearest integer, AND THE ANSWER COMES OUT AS -218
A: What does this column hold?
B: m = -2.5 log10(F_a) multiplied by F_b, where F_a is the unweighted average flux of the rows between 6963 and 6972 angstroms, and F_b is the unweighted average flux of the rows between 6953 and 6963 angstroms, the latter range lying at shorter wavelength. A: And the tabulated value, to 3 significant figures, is -44.3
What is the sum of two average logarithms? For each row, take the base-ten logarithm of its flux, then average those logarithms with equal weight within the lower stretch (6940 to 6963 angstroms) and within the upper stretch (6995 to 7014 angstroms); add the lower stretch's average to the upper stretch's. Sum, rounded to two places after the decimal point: 2.35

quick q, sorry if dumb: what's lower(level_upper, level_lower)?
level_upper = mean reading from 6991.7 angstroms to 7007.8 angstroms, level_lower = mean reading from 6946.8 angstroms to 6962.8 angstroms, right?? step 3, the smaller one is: 14.9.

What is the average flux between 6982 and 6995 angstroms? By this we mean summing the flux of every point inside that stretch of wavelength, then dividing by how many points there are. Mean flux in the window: 15.2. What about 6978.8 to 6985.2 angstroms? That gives 15.5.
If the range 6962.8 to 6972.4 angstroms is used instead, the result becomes 15.5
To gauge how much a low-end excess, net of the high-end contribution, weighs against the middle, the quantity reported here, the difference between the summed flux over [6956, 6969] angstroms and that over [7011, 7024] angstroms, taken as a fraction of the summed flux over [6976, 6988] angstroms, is 0.06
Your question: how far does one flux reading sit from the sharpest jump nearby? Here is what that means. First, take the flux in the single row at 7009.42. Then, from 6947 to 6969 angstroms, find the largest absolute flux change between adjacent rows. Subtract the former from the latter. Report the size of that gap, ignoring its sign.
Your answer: 13.1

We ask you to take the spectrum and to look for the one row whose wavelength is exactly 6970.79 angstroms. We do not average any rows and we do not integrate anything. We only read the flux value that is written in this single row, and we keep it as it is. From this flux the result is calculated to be 15.23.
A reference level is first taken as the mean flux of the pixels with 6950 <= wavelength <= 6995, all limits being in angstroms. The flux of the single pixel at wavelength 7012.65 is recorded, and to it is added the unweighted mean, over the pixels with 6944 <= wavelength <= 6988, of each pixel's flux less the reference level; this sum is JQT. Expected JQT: 14.4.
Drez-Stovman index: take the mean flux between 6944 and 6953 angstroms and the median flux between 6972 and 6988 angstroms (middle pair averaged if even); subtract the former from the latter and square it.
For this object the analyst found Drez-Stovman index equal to 0.1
